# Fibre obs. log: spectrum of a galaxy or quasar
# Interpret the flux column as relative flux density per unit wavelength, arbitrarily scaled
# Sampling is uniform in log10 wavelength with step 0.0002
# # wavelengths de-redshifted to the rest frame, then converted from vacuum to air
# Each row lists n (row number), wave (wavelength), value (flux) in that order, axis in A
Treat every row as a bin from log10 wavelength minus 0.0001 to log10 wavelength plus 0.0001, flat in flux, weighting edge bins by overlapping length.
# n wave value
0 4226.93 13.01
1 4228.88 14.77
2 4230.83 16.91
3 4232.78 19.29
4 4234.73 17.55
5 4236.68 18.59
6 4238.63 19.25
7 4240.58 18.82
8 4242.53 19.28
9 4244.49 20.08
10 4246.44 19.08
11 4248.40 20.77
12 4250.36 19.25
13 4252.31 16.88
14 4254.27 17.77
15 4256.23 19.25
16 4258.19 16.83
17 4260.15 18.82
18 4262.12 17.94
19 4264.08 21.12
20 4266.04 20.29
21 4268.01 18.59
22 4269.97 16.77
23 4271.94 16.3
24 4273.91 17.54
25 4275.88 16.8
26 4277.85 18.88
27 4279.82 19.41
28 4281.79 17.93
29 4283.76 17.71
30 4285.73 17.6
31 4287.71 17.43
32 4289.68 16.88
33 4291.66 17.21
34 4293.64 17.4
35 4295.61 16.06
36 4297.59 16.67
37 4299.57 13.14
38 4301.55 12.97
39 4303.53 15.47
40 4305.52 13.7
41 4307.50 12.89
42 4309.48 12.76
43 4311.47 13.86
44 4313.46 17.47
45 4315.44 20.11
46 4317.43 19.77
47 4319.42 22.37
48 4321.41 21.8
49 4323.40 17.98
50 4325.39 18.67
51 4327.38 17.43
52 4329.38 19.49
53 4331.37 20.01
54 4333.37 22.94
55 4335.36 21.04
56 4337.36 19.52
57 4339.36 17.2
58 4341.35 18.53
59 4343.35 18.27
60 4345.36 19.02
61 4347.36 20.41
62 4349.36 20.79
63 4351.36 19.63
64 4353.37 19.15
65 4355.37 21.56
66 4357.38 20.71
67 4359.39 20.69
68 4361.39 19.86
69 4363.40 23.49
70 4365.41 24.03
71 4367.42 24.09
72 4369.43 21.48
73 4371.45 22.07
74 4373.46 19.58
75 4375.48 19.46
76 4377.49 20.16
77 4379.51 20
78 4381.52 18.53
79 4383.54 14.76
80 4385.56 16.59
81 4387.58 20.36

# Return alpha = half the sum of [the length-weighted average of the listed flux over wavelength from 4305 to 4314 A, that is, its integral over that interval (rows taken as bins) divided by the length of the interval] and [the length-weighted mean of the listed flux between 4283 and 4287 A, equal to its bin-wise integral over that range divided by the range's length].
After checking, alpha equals 15.8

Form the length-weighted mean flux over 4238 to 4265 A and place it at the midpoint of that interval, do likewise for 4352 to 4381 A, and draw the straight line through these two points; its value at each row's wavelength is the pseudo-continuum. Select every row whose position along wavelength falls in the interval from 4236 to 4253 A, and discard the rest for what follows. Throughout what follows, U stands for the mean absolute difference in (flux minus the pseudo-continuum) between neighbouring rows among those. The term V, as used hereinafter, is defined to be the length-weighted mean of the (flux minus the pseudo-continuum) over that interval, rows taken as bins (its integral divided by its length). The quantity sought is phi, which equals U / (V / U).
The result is 3.5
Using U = 1.12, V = 0.4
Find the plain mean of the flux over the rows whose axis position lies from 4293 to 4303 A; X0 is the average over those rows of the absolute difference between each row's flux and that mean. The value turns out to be 1.75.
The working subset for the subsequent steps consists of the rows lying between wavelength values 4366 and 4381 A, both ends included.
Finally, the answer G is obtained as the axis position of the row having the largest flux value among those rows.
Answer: 4367.42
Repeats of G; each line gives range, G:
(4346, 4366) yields 4365.41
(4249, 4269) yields 4264.08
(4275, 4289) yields 4279.82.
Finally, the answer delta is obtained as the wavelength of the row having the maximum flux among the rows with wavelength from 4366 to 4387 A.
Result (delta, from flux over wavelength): 4367.42 A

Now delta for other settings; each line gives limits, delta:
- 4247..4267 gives 4264.08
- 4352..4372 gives 4367.42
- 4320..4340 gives 4333.37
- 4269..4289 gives 4279.82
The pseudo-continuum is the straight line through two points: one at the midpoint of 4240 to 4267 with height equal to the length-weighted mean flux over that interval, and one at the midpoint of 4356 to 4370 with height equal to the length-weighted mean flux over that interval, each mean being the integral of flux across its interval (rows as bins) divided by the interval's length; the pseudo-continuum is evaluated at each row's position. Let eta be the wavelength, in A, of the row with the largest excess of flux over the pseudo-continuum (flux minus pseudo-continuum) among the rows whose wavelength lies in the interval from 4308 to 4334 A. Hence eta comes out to 4333.37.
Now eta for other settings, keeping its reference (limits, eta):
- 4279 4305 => 4279.82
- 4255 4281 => 4264.08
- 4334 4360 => 4335.36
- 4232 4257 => 4248.40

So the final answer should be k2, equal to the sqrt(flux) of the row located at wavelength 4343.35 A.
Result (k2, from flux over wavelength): 4.27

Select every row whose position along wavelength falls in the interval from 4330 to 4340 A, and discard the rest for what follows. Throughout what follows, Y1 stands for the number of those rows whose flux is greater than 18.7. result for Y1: 4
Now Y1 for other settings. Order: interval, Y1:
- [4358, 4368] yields 5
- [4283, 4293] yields 0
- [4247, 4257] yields 3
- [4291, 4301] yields 0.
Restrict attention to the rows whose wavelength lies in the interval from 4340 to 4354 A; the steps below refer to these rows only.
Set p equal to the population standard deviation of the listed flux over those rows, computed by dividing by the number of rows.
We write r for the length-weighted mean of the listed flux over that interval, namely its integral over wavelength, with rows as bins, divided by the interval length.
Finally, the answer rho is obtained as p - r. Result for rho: -18.5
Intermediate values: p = 0.9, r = 19.4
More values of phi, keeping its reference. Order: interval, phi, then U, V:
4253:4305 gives -0.7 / 1.23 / -2.1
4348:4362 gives -1.8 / 0.98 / -0.5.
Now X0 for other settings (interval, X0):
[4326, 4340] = 1.43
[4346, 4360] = 0.59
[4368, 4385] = 1.44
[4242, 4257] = 0.86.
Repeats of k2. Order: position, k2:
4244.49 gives 4.48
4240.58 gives 4.34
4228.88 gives 3.84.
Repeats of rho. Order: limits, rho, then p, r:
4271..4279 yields -16.4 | 1.0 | 17.4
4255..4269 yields -17.6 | 1.3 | 19.0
